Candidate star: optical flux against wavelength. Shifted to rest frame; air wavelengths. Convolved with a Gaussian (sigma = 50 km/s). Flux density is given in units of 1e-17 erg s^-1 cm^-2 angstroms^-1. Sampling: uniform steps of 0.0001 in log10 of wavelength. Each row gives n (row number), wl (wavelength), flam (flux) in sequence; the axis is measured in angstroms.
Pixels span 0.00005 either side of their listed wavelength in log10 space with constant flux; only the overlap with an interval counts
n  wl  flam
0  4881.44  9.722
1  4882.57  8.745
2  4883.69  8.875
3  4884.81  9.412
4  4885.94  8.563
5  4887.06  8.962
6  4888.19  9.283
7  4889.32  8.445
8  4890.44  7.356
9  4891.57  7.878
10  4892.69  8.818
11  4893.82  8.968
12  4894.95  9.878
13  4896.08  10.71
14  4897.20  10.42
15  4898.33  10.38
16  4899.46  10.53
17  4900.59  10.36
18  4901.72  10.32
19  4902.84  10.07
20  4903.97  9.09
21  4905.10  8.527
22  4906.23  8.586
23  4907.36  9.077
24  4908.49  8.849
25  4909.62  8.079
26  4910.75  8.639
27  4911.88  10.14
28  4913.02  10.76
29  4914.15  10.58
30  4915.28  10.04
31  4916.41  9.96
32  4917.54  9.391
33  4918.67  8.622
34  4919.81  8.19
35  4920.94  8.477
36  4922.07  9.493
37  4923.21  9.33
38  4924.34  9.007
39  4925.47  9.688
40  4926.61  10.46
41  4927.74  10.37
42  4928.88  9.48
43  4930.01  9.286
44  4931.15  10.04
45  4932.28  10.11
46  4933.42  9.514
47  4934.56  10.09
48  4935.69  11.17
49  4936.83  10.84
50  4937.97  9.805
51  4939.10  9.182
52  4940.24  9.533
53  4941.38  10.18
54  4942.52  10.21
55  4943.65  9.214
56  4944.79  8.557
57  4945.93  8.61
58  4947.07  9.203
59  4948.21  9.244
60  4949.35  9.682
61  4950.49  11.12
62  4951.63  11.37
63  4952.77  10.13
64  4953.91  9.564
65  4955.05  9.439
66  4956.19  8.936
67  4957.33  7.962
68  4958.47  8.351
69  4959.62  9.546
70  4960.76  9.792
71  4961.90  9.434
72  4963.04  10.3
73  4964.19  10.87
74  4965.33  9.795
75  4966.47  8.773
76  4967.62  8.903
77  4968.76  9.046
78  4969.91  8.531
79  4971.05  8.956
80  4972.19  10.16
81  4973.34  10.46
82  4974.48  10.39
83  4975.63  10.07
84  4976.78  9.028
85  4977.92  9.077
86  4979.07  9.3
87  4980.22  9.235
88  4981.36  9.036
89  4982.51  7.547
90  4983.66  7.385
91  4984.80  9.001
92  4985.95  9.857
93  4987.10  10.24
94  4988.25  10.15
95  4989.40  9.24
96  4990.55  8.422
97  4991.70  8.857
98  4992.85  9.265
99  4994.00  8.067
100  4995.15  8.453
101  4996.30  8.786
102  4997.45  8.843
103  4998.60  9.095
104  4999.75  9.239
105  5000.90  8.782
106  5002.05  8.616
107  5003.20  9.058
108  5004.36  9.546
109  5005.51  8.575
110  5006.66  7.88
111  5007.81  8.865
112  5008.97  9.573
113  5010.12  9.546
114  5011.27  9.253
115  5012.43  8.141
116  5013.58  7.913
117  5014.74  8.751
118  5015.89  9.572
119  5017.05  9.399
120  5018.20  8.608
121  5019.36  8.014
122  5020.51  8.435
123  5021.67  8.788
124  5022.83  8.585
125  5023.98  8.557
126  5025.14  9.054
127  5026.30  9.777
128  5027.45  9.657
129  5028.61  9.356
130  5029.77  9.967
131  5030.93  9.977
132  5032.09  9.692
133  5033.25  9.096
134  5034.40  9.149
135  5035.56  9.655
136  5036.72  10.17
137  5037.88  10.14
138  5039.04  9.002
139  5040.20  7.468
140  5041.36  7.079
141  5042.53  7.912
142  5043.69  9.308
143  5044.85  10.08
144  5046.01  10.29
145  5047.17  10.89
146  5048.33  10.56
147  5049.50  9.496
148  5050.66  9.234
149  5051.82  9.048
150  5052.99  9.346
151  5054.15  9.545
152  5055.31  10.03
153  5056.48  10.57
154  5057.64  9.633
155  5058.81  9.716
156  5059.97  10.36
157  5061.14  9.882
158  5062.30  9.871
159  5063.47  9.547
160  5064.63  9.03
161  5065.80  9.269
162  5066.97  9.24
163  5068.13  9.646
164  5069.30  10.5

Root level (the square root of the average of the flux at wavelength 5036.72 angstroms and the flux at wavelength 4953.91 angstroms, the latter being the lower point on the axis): 3.14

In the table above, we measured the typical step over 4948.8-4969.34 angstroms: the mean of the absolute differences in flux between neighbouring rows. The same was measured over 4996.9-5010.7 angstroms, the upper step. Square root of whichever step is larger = 0.81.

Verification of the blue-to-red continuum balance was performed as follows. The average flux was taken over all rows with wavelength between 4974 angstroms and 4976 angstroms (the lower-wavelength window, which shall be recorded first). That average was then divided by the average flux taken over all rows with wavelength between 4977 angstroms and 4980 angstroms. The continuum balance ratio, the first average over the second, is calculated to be 1.11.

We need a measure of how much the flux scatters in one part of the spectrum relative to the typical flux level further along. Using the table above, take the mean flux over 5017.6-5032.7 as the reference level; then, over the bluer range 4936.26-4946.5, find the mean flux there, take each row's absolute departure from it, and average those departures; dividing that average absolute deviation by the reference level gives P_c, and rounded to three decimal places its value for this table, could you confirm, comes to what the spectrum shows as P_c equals 0.067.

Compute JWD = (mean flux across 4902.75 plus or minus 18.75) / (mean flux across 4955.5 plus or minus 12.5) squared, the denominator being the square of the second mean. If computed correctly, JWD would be 0.103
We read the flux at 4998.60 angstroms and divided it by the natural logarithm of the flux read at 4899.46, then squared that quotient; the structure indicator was 14.9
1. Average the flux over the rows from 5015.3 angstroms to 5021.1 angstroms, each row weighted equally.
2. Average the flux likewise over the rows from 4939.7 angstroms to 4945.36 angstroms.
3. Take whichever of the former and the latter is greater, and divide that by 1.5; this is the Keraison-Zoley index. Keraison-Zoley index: 6.36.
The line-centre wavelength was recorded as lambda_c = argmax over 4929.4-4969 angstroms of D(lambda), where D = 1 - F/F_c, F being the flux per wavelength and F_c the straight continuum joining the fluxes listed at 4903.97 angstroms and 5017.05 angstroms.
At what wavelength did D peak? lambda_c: 4957.33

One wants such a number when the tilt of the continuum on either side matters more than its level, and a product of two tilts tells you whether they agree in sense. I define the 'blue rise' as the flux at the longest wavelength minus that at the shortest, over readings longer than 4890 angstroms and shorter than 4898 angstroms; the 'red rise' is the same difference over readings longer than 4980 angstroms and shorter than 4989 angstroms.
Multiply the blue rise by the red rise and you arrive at 2.8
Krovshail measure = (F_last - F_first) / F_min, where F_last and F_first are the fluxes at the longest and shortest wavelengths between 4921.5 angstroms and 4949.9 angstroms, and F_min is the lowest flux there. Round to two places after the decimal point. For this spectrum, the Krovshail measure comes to 0.02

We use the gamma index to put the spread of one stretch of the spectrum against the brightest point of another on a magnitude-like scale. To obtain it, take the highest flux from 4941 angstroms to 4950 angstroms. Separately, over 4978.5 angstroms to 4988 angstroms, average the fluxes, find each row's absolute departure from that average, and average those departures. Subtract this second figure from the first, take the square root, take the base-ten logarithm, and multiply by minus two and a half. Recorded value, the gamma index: -1.22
